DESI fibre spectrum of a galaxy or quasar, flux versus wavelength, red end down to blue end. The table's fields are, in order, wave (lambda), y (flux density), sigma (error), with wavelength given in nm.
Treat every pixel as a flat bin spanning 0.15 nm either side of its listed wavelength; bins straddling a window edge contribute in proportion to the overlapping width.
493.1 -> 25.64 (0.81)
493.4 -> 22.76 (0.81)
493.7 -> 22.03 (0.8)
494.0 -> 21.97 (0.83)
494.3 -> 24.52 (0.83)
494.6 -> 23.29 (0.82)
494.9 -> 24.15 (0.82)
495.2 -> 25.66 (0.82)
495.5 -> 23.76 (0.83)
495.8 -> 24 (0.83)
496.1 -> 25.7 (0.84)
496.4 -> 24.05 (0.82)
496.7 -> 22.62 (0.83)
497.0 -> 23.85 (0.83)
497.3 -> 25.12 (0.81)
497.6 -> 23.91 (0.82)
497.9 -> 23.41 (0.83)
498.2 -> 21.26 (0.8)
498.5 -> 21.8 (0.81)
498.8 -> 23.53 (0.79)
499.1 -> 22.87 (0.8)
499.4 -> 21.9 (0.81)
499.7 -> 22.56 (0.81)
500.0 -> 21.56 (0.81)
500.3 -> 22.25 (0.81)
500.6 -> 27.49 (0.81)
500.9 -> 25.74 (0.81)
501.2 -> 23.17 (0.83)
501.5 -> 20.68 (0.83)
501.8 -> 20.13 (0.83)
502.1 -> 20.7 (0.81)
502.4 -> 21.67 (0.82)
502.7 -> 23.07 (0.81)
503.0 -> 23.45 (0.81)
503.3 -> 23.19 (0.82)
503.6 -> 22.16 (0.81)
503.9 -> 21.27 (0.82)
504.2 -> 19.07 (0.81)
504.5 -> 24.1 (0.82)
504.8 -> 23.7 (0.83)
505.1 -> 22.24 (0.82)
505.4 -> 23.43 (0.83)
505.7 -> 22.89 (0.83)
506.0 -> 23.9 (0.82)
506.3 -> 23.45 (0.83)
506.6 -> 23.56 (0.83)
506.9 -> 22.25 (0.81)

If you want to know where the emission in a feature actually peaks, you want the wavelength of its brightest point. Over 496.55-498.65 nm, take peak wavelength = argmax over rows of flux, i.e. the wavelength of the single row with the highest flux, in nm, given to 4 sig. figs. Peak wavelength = 497.3 nm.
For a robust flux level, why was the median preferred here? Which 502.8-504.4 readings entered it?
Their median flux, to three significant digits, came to 22.2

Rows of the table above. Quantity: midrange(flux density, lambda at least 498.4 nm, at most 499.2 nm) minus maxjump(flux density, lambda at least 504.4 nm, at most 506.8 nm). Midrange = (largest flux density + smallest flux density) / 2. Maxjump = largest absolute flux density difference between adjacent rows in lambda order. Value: 21.2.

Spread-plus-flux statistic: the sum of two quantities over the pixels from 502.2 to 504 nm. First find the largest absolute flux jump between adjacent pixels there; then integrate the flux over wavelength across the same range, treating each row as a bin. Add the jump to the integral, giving 42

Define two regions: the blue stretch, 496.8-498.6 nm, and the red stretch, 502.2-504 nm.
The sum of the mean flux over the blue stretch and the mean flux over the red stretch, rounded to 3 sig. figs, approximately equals 45.7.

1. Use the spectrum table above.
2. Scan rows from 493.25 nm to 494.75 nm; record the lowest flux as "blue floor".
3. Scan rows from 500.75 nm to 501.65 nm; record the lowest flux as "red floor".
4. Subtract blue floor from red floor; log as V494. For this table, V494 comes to -1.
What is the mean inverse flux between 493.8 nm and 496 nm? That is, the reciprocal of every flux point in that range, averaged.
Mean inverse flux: 0.0419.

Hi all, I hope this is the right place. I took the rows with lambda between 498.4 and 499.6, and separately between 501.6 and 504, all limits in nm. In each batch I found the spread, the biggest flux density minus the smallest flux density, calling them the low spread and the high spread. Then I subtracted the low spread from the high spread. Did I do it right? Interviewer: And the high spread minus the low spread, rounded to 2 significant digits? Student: 1.6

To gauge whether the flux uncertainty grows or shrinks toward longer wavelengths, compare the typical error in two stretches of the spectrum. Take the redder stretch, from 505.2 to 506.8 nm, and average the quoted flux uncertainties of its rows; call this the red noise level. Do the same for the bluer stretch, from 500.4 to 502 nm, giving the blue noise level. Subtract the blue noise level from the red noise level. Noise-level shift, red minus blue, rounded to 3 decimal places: 0.006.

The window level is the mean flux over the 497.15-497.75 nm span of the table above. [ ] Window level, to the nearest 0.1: 24.5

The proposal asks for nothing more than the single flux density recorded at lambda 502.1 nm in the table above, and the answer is 20.7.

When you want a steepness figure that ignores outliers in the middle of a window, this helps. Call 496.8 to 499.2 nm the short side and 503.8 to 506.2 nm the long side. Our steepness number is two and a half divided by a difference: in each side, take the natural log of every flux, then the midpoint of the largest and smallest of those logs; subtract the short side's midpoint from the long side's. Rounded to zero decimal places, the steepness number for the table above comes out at -33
